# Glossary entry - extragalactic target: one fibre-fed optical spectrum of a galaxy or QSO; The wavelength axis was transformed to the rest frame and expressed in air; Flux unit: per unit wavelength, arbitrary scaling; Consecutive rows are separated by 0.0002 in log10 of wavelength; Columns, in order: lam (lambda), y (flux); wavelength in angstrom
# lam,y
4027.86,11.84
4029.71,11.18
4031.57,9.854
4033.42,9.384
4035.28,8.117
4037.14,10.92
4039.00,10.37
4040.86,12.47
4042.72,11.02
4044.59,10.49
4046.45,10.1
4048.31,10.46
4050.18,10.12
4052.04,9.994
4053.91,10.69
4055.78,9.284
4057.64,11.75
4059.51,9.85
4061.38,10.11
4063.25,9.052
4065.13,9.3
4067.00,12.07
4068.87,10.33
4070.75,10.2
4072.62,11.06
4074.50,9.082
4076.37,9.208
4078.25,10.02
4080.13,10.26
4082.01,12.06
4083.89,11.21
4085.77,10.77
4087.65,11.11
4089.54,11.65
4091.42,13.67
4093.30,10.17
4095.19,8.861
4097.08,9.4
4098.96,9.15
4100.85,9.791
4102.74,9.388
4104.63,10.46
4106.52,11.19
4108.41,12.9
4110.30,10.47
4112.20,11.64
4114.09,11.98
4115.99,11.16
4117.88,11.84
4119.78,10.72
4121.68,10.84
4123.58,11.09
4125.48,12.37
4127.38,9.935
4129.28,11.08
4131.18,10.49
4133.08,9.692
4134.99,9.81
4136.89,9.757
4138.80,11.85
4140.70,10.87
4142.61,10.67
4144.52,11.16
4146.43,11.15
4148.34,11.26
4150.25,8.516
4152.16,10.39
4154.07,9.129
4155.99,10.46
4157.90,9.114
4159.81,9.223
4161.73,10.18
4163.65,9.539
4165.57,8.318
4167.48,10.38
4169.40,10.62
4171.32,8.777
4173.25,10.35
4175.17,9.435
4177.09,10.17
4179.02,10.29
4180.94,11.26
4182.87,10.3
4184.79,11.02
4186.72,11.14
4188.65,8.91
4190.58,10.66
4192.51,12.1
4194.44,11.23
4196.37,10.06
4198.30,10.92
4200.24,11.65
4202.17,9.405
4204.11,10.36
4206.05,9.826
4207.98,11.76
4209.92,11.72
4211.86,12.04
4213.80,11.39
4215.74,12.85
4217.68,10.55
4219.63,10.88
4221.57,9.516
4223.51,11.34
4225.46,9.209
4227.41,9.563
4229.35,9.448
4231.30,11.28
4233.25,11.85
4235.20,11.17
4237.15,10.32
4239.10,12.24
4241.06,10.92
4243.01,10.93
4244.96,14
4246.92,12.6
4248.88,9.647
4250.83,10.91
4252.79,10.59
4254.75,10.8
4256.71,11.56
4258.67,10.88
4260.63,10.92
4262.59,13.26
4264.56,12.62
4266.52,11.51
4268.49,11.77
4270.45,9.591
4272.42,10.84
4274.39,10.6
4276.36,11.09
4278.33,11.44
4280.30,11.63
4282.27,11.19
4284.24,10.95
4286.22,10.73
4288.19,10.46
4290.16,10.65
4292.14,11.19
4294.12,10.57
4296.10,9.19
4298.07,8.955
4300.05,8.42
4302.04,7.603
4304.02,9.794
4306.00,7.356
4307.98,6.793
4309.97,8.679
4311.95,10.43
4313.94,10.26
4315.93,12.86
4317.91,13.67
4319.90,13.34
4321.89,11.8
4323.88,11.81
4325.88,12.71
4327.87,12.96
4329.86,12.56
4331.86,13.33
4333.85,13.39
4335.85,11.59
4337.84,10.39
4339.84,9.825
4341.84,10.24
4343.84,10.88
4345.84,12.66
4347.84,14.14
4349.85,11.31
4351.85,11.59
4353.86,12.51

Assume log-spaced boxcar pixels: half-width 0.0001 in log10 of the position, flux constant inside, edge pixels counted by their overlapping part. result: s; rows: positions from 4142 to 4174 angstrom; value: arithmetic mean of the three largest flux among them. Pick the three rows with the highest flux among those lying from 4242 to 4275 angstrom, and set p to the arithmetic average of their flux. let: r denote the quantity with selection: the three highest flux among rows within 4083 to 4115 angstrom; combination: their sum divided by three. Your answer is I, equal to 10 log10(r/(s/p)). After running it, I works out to 11.8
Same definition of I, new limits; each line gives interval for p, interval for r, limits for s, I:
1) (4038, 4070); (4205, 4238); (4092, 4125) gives 10.8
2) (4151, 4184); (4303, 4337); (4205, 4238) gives 10.7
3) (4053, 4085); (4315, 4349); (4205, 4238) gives 11.3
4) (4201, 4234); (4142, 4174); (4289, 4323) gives 10.1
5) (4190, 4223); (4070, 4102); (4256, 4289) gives 10.9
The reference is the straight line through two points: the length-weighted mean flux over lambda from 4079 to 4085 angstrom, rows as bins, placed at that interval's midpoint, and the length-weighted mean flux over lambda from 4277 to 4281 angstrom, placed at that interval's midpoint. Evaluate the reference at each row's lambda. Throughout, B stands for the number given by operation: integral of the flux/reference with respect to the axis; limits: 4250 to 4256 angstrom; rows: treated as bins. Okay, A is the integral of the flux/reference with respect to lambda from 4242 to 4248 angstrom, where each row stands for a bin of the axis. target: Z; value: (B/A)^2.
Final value 0.7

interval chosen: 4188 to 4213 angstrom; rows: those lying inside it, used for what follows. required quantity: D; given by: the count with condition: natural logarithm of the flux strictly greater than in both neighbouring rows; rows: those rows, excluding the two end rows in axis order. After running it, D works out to 4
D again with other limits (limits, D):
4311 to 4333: 2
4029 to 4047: 2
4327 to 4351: 2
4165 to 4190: 4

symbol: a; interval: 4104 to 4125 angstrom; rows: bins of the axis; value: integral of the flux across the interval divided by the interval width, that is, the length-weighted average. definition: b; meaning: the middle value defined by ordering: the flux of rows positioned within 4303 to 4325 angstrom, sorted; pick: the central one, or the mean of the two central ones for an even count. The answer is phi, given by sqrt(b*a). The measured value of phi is 10.9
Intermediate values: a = 11.33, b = 10.4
